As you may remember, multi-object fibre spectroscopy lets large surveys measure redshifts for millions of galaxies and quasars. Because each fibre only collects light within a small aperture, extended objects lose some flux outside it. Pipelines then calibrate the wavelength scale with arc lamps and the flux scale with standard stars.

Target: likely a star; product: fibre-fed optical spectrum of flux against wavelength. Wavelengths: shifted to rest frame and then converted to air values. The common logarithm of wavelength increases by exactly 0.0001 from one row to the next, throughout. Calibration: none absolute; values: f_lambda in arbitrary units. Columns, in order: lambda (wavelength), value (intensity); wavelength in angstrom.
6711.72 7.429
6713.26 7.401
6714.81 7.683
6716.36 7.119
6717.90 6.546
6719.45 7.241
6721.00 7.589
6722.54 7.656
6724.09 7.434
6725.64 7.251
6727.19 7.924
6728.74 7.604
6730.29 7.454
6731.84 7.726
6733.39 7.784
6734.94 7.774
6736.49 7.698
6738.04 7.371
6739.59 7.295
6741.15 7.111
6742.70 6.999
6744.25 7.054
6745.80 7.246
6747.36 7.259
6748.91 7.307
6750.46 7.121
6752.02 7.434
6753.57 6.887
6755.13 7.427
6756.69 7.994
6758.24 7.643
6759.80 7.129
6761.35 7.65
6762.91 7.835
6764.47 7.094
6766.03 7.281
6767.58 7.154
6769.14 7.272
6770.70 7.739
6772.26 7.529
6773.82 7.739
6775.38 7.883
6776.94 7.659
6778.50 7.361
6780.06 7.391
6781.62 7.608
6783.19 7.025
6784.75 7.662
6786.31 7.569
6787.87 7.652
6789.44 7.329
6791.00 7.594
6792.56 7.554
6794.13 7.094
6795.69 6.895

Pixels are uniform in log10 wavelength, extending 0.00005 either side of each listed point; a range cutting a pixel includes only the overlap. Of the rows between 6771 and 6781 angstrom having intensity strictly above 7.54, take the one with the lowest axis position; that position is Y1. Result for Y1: 6773.82 angstrom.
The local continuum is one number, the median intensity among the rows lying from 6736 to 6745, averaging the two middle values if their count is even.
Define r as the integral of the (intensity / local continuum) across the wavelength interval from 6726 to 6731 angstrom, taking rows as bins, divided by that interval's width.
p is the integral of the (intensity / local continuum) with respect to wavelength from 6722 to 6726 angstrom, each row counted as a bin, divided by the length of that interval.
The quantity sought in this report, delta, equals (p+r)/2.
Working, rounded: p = 1.03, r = 1.06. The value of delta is 1.05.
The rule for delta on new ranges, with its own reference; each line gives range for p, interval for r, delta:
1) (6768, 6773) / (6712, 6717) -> 1.03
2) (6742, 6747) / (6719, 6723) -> 1.02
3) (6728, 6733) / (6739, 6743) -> 1.02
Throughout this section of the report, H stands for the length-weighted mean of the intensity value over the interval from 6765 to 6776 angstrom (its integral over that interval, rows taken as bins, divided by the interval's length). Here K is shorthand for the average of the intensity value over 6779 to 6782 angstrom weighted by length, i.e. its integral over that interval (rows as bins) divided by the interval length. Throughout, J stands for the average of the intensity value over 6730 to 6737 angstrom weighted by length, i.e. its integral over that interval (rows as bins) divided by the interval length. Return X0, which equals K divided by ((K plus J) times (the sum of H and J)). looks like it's 0.0324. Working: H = 7.50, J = 7.70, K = 7.48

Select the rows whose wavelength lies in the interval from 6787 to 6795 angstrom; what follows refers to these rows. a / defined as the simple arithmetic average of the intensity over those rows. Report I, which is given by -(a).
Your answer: -7.44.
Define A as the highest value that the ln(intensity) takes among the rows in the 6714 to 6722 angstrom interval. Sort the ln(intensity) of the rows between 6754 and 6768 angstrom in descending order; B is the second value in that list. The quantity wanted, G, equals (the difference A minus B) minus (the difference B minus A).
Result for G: -0.039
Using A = 2.04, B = 2.06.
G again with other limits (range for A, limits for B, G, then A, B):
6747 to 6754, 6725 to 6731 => -0.045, 2.01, 2.03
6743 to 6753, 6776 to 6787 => -0.060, 2.01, 2.04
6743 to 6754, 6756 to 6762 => -0.057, 2.01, 2.03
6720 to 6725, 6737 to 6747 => 0.097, 2.04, 1.99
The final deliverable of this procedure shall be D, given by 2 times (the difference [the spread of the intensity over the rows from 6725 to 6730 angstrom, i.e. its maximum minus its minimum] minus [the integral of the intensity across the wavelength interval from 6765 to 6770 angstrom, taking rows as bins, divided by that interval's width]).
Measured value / -13.1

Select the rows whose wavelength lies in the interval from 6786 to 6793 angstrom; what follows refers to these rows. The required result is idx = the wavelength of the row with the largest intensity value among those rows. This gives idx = 6787.87 angstrom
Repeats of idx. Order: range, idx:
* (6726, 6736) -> 6727.19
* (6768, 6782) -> 6775.38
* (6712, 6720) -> 6714.81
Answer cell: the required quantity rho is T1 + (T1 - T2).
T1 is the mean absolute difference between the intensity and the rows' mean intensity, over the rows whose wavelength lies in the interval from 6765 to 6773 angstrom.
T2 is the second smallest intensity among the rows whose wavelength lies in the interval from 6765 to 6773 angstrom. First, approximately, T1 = 0.19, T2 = 7.272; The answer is -6.89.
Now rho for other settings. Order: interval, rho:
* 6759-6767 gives -6.58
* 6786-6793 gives -7.39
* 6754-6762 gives -6.96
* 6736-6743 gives -6.73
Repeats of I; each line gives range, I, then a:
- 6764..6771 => -7.31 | 7.31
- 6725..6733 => -7.59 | 7.59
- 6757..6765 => -7.47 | 7.47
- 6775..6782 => -7.58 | 7.58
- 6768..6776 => -7.63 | 7.63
